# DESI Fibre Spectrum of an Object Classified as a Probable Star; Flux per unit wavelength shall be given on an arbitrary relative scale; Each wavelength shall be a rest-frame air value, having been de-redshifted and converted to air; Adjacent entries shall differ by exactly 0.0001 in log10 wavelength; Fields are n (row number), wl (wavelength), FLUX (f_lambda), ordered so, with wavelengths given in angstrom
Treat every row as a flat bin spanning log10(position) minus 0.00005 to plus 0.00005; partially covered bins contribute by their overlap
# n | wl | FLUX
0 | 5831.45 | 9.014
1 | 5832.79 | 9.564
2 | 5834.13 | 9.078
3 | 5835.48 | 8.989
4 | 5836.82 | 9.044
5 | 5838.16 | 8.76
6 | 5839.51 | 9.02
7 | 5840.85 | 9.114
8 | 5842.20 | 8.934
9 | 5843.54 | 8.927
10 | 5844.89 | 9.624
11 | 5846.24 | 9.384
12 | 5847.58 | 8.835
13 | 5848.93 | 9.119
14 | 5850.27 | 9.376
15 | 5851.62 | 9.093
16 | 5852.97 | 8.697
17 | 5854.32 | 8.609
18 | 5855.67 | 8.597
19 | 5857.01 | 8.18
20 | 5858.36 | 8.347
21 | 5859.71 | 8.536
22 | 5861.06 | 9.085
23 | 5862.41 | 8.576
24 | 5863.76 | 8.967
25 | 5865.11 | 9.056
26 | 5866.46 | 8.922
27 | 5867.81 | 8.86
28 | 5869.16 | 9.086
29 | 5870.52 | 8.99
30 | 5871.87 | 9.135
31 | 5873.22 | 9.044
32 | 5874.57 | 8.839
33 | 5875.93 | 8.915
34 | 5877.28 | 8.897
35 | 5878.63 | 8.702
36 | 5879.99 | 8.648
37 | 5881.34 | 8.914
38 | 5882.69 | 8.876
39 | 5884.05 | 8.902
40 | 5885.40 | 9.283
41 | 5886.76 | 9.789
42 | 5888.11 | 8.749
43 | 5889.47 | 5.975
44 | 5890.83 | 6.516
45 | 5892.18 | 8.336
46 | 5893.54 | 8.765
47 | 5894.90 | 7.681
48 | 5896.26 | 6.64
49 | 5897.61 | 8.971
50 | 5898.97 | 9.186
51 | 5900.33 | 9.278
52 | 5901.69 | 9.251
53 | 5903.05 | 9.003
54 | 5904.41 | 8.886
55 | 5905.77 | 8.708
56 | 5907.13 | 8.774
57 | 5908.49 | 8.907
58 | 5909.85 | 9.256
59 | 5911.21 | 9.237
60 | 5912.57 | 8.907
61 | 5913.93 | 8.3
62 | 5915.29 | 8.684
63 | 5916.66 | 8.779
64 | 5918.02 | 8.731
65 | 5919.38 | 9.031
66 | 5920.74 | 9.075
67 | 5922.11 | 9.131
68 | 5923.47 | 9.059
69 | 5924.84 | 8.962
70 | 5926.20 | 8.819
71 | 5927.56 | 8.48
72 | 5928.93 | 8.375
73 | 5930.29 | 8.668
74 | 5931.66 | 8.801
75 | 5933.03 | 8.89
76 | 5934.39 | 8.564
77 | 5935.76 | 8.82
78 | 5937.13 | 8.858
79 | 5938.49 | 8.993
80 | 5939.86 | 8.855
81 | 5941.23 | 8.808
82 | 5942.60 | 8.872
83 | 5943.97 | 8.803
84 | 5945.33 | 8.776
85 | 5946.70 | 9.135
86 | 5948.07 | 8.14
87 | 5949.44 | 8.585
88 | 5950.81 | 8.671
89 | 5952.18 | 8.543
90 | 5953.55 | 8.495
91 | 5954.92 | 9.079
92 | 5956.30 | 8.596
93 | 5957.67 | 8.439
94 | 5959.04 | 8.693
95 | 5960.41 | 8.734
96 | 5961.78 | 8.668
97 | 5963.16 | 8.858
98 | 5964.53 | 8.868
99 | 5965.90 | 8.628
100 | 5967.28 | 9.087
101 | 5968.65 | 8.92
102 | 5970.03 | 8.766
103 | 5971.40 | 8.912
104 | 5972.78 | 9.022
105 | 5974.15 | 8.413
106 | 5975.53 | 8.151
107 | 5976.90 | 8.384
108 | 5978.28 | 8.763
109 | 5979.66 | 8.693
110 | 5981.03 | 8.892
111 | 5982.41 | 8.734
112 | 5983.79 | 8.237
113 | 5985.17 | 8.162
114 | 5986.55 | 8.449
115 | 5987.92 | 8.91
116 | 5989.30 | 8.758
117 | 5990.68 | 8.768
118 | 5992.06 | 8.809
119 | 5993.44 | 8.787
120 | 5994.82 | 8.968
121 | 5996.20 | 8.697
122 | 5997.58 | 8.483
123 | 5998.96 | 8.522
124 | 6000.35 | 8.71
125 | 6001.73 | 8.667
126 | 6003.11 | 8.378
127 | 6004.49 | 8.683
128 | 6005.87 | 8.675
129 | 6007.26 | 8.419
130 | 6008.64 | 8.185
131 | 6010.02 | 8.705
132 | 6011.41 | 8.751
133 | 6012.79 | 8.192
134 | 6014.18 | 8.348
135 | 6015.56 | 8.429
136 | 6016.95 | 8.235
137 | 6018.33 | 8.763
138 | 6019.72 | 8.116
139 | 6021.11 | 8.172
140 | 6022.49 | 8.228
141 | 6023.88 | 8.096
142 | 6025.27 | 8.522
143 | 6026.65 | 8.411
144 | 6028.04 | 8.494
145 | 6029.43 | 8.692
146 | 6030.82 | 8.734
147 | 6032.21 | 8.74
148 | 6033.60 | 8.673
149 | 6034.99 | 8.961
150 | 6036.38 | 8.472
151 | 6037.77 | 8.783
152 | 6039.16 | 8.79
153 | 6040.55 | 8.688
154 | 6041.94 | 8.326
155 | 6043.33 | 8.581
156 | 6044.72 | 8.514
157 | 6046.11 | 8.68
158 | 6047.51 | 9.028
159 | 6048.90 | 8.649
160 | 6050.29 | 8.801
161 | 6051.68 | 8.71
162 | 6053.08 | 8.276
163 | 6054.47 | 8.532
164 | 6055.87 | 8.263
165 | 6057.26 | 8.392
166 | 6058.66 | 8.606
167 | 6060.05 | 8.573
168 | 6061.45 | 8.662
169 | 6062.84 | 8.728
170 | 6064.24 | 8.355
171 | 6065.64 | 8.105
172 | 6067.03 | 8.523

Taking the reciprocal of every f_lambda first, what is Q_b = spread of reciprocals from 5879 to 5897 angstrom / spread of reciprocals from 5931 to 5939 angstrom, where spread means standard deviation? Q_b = 11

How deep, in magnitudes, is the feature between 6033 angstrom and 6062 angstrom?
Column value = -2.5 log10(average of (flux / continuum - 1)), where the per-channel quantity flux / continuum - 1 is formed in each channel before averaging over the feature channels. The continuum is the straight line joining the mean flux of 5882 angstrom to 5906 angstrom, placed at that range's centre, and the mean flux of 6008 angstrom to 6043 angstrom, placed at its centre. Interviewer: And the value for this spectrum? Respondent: 4.7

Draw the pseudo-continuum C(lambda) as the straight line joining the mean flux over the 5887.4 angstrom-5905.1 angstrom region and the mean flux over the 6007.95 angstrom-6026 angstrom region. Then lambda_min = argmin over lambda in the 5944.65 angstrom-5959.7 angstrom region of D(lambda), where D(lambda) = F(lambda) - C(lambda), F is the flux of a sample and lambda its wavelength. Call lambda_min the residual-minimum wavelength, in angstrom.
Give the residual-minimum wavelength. 5948.07 angstrom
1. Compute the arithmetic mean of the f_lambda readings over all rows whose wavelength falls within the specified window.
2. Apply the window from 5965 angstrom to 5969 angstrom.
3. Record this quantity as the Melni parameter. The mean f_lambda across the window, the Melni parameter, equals 8.88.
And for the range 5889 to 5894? 7.40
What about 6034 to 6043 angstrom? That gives 8.67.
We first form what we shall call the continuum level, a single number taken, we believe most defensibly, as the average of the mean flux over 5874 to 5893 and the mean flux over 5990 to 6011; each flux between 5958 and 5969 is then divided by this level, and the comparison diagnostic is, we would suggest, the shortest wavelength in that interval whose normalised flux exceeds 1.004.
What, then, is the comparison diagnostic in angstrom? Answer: 5959.04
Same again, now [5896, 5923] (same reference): 5897.61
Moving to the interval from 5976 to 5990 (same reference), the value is 5978.28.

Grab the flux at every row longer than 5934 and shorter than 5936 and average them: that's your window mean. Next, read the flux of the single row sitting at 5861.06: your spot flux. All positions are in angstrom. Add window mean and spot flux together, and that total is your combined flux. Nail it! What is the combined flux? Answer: 17.8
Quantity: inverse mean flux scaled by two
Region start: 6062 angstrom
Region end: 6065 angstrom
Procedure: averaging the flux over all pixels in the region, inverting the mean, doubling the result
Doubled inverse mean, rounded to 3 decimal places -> 0.234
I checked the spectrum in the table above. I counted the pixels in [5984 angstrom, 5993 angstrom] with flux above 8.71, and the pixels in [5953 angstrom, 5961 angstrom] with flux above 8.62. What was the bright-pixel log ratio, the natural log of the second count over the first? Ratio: -0.29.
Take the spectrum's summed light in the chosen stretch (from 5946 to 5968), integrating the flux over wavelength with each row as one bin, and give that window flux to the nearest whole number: 191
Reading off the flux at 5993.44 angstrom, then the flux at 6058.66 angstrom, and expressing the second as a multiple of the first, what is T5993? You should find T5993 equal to 0.98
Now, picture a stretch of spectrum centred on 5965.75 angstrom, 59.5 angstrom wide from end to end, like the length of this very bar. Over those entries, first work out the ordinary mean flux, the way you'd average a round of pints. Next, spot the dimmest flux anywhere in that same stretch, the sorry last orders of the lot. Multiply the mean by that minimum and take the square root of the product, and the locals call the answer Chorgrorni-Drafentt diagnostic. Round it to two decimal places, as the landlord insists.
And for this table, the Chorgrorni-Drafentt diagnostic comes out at 8.42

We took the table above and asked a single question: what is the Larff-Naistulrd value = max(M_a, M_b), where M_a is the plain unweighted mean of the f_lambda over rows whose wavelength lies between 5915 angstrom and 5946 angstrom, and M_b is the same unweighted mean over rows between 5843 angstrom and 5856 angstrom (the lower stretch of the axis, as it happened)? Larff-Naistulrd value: 9.03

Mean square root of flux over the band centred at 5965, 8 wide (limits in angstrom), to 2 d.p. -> 2.97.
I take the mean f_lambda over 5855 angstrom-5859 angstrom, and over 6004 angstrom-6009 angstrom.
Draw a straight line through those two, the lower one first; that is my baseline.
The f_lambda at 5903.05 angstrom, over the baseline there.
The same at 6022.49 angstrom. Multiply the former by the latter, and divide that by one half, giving 2.07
